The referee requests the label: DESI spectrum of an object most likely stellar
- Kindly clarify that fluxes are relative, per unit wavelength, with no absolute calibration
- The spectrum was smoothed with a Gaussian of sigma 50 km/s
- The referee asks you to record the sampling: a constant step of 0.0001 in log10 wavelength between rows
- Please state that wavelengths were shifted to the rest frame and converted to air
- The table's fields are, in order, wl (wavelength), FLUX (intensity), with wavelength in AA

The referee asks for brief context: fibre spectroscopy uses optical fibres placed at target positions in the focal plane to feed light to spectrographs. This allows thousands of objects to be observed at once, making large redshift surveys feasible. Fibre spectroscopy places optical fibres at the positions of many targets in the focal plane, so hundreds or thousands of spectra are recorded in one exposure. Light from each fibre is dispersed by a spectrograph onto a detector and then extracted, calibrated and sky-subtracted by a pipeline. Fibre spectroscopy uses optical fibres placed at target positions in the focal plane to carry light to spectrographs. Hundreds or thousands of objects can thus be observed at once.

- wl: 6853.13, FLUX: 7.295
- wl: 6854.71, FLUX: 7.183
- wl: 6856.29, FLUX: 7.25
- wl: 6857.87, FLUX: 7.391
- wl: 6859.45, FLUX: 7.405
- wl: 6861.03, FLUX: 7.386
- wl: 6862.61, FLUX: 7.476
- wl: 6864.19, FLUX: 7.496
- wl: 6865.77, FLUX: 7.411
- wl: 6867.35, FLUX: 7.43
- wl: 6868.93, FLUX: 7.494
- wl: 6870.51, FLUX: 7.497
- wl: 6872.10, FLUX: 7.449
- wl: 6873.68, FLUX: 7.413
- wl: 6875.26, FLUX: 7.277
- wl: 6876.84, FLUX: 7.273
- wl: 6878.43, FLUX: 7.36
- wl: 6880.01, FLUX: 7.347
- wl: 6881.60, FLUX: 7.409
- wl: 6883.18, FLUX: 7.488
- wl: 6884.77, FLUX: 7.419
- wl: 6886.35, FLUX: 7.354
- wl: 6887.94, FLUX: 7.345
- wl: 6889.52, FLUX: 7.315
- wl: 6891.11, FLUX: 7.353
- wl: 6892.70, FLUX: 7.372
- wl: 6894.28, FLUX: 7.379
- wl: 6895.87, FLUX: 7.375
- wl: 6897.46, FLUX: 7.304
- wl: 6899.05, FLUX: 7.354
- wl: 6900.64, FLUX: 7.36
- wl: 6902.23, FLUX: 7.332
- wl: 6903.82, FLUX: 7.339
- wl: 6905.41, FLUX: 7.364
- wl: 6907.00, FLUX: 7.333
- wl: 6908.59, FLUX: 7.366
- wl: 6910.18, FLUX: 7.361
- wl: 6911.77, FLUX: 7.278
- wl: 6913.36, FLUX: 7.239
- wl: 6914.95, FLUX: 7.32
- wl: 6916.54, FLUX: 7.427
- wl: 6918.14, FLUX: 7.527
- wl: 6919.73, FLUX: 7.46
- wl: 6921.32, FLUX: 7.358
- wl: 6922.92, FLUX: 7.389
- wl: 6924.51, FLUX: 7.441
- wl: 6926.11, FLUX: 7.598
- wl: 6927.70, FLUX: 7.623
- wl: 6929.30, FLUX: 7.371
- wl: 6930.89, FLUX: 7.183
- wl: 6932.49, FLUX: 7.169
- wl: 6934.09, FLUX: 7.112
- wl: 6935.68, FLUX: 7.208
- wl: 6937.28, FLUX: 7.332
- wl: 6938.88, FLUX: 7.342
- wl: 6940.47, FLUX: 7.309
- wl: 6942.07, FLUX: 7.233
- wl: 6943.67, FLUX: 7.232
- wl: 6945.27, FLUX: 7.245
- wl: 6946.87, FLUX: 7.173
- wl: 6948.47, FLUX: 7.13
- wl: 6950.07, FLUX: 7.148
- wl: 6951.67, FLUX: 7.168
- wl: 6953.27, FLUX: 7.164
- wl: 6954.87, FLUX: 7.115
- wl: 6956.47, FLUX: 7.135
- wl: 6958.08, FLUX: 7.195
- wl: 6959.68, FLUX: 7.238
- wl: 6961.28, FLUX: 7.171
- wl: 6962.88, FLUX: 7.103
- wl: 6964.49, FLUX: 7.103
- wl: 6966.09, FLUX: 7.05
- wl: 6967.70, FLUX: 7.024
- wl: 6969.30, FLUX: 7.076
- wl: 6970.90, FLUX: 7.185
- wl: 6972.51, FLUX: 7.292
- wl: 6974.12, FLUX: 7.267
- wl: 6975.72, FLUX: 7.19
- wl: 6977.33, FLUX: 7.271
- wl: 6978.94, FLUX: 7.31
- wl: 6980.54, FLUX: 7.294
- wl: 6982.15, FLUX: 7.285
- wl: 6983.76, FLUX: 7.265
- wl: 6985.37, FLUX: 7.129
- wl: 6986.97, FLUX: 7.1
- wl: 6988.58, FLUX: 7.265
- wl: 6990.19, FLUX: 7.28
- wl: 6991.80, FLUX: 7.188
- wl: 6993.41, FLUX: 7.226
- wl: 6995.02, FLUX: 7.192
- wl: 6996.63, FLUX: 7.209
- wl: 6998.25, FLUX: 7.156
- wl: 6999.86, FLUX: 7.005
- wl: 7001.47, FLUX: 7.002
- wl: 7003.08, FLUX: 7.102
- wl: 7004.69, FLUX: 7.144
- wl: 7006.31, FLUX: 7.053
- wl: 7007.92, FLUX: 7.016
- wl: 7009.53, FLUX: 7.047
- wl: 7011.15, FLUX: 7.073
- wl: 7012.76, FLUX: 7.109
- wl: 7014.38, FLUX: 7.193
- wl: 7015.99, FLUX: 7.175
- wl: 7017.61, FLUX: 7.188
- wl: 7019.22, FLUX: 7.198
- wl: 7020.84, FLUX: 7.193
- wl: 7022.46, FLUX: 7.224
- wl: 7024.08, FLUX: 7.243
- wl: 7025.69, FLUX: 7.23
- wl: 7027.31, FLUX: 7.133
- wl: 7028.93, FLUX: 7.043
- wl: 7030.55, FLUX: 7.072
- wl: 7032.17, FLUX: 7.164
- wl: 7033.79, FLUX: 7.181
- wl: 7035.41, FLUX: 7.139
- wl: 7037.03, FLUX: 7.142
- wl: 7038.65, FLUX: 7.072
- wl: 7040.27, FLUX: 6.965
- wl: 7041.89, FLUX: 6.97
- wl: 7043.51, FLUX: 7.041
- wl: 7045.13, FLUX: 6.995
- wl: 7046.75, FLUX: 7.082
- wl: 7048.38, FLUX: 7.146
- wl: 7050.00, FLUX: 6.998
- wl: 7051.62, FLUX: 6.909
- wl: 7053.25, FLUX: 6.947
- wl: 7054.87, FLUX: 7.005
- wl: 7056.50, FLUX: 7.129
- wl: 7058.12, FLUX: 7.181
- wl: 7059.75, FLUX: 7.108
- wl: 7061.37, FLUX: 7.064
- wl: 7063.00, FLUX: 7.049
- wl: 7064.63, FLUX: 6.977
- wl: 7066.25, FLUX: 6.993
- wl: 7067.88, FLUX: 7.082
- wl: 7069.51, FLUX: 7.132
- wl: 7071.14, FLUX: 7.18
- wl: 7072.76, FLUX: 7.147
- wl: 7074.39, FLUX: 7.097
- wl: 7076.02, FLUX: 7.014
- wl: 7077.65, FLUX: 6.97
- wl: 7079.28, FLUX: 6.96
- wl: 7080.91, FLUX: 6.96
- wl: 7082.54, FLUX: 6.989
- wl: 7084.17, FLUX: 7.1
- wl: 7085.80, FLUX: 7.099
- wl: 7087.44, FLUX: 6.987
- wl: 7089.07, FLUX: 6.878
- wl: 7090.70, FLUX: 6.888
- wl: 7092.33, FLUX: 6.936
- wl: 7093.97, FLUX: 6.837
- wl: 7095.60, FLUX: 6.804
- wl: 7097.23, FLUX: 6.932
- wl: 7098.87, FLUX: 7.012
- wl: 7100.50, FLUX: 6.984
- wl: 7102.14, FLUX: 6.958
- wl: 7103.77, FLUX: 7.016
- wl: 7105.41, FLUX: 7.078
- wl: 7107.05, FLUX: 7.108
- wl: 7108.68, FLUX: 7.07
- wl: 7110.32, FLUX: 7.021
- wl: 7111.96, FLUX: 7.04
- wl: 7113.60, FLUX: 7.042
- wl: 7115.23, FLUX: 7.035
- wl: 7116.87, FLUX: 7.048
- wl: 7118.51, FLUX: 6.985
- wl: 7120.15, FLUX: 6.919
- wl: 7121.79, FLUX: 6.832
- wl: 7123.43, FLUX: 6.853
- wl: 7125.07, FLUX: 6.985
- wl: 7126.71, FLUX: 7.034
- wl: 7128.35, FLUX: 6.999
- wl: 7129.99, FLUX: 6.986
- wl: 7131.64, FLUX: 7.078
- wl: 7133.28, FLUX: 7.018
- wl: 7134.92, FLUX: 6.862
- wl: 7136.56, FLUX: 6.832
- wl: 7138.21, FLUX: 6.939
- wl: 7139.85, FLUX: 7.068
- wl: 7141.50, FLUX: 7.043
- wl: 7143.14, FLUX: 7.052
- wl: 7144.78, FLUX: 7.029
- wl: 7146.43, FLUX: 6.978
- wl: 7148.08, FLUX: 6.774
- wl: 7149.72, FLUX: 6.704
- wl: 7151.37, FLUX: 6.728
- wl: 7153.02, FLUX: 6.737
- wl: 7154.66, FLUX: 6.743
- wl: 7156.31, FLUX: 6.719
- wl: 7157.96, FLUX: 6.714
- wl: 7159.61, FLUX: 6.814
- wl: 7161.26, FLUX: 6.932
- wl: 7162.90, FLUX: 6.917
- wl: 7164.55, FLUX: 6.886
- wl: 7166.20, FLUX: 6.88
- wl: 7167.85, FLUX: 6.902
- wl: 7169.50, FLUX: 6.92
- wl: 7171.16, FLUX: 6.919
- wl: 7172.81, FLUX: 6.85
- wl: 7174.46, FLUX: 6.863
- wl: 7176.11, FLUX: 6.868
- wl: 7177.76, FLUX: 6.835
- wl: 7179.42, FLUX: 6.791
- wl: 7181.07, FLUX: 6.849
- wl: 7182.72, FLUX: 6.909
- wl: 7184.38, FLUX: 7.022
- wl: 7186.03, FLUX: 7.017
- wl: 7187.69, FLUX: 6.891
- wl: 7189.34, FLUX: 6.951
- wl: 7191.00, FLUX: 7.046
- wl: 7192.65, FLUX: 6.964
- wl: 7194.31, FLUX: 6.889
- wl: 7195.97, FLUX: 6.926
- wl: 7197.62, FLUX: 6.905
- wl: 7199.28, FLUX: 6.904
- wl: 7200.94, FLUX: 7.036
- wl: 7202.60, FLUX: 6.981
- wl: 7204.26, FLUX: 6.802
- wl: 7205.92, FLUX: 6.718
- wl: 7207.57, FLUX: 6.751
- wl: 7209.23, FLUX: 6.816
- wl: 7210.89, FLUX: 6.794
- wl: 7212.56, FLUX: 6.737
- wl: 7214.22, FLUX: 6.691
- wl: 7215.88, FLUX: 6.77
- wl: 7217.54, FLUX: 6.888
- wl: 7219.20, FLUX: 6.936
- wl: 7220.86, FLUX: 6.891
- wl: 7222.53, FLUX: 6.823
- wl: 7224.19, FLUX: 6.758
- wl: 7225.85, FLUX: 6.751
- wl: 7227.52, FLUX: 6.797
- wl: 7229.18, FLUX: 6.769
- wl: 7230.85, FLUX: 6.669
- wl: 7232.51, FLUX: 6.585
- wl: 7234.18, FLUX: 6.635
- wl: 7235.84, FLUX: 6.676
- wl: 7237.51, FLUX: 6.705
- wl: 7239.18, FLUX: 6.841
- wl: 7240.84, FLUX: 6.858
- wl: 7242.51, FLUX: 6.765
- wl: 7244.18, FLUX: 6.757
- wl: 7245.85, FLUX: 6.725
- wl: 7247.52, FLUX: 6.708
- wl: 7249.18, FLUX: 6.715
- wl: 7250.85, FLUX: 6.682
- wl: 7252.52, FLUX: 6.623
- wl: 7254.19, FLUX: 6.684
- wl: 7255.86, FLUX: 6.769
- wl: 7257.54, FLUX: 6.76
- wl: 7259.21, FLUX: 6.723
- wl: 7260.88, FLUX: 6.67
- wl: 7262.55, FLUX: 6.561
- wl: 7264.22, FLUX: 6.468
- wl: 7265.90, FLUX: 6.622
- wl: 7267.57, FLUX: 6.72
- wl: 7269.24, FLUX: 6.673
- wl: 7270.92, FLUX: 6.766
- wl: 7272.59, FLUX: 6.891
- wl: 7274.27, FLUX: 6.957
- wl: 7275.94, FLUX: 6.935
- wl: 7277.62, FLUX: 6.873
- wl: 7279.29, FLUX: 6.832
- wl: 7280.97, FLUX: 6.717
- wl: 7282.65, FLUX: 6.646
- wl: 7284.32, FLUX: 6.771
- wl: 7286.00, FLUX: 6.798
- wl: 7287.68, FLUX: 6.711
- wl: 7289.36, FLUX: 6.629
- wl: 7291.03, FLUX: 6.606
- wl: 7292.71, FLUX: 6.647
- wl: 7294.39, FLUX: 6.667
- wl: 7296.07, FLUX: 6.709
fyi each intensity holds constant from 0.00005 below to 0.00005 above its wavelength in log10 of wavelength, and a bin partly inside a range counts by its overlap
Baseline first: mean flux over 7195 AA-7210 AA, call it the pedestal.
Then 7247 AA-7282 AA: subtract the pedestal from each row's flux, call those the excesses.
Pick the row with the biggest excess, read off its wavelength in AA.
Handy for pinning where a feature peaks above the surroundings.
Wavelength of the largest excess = 7274.27 AA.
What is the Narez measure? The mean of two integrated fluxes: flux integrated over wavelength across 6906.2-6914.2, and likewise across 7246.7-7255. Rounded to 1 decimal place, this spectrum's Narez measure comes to 57.0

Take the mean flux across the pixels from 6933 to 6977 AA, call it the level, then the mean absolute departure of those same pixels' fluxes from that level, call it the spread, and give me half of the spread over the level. 0.0046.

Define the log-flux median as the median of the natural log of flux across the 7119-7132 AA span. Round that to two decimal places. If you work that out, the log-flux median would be 1.94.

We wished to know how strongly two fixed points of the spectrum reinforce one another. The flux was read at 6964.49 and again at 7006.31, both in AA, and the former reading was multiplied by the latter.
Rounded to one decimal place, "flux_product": 50.1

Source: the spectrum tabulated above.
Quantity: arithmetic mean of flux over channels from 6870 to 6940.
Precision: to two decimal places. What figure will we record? 7.36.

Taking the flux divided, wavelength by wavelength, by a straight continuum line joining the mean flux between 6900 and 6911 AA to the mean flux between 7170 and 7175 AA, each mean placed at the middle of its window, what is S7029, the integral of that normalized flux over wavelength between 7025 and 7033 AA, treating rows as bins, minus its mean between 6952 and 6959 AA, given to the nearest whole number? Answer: 7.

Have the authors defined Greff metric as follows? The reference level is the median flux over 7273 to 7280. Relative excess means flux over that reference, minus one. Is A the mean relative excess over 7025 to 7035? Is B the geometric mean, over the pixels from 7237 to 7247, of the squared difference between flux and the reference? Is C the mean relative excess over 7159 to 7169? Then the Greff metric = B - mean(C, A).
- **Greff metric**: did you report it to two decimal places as 0.00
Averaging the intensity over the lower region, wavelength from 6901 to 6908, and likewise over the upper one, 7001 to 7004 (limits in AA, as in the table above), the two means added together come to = 14.4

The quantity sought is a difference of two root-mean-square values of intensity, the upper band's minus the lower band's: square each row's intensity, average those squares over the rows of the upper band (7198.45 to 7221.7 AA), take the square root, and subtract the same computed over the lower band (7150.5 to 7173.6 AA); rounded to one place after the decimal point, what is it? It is 0.0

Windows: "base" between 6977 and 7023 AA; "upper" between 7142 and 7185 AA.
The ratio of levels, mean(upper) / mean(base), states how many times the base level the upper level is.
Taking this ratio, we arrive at 0.957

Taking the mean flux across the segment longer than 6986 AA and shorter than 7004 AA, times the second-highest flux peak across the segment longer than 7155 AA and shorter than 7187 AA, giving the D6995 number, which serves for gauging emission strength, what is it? 50.2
